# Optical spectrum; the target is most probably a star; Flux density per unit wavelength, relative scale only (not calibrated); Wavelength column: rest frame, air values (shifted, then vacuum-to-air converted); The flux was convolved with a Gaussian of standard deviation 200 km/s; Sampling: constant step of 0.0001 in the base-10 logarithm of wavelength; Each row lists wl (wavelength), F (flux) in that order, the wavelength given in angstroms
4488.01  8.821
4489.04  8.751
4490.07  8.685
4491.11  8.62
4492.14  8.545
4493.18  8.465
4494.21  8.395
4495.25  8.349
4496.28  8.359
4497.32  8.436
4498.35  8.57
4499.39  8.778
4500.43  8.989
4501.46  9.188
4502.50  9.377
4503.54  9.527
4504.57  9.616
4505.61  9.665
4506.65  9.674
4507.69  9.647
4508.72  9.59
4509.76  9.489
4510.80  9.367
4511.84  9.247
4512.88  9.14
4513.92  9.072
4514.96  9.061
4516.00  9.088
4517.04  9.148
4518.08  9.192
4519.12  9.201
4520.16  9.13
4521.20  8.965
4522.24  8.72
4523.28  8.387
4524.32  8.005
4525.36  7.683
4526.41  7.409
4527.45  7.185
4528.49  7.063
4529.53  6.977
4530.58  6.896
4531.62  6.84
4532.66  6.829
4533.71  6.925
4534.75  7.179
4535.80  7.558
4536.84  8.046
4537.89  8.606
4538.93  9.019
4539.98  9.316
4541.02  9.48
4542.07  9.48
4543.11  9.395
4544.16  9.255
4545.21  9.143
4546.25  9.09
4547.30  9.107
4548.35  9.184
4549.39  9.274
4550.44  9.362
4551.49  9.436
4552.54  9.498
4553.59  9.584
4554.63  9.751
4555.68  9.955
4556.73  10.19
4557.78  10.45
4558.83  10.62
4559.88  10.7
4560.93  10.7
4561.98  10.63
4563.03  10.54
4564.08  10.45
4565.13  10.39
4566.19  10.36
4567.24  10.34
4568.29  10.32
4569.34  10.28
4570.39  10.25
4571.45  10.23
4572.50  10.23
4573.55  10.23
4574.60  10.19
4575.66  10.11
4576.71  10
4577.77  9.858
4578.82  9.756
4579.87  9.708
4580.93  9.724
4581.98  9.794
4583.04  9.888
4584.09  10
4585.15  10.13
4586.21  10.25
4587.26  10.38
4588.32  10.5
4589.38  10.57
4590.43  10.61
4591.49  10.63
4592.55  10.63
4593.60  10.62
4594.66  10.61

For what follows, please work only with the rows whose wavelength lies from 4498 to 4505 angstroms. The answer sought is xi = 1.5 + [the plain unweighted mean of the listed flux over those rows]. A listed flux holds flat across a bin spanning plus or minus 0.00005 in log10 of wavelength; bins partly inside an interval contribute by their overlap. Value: 10.6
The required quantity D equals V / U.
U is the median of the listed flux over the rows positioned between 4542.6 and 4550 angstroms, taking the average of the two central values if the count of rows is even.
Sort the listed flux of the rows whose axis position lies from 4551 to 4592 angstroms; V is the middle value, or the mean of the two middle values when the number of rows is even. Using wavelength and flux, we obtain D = 1.1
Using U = 9.2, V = 10.2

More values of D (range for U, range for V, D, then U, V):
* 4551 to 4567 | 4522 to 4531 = 0.7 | 10.4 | 7.4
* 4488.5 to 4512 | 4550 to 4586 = 1.1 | 9.0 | 10.2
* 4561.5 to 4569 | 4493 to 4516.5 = 0.9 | 10.4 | 9.1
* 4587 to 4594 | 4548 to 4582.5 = 1.0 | 10.6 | 10.2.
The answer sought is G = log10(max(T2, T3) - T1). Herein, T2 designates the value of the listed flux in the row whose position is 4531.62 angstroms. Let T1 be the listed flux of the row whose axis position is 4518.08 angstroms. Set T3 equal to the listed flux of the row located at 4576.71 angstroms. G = -0.1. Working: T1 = 9.192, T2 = 6.84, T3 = 10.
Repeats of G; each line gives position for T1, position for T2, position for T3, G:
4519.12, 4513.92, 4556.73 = 0.0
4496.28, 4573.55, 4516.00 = 0.3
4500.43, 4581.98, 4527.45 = -0.1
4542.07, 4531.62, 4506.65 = -0.7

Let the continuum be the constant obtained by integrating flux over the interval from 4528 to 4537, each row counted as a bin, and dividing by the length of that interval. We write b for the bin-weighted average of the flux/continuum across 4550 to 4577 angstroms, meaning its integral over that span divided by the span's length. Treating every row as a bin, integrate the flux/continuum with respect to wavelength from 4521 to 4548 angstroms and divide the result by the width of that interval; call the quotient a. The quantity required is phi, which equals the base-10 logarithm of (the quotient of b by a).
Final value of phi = 0.10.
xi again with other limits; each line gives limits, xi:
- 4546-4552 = 10.7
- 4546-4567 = 11.5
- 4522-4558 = 10.1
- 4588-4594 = 12.1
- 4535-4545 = 10.4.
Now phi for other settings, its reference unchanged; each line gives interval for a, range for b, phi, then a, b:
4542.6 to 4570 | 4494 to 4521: -0.04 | 1.40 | 1.28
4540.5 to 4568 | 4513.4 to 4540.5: -0.08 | 1.39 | 1.14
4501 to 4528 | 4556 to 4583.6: 0.06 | 1.26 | 1.44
